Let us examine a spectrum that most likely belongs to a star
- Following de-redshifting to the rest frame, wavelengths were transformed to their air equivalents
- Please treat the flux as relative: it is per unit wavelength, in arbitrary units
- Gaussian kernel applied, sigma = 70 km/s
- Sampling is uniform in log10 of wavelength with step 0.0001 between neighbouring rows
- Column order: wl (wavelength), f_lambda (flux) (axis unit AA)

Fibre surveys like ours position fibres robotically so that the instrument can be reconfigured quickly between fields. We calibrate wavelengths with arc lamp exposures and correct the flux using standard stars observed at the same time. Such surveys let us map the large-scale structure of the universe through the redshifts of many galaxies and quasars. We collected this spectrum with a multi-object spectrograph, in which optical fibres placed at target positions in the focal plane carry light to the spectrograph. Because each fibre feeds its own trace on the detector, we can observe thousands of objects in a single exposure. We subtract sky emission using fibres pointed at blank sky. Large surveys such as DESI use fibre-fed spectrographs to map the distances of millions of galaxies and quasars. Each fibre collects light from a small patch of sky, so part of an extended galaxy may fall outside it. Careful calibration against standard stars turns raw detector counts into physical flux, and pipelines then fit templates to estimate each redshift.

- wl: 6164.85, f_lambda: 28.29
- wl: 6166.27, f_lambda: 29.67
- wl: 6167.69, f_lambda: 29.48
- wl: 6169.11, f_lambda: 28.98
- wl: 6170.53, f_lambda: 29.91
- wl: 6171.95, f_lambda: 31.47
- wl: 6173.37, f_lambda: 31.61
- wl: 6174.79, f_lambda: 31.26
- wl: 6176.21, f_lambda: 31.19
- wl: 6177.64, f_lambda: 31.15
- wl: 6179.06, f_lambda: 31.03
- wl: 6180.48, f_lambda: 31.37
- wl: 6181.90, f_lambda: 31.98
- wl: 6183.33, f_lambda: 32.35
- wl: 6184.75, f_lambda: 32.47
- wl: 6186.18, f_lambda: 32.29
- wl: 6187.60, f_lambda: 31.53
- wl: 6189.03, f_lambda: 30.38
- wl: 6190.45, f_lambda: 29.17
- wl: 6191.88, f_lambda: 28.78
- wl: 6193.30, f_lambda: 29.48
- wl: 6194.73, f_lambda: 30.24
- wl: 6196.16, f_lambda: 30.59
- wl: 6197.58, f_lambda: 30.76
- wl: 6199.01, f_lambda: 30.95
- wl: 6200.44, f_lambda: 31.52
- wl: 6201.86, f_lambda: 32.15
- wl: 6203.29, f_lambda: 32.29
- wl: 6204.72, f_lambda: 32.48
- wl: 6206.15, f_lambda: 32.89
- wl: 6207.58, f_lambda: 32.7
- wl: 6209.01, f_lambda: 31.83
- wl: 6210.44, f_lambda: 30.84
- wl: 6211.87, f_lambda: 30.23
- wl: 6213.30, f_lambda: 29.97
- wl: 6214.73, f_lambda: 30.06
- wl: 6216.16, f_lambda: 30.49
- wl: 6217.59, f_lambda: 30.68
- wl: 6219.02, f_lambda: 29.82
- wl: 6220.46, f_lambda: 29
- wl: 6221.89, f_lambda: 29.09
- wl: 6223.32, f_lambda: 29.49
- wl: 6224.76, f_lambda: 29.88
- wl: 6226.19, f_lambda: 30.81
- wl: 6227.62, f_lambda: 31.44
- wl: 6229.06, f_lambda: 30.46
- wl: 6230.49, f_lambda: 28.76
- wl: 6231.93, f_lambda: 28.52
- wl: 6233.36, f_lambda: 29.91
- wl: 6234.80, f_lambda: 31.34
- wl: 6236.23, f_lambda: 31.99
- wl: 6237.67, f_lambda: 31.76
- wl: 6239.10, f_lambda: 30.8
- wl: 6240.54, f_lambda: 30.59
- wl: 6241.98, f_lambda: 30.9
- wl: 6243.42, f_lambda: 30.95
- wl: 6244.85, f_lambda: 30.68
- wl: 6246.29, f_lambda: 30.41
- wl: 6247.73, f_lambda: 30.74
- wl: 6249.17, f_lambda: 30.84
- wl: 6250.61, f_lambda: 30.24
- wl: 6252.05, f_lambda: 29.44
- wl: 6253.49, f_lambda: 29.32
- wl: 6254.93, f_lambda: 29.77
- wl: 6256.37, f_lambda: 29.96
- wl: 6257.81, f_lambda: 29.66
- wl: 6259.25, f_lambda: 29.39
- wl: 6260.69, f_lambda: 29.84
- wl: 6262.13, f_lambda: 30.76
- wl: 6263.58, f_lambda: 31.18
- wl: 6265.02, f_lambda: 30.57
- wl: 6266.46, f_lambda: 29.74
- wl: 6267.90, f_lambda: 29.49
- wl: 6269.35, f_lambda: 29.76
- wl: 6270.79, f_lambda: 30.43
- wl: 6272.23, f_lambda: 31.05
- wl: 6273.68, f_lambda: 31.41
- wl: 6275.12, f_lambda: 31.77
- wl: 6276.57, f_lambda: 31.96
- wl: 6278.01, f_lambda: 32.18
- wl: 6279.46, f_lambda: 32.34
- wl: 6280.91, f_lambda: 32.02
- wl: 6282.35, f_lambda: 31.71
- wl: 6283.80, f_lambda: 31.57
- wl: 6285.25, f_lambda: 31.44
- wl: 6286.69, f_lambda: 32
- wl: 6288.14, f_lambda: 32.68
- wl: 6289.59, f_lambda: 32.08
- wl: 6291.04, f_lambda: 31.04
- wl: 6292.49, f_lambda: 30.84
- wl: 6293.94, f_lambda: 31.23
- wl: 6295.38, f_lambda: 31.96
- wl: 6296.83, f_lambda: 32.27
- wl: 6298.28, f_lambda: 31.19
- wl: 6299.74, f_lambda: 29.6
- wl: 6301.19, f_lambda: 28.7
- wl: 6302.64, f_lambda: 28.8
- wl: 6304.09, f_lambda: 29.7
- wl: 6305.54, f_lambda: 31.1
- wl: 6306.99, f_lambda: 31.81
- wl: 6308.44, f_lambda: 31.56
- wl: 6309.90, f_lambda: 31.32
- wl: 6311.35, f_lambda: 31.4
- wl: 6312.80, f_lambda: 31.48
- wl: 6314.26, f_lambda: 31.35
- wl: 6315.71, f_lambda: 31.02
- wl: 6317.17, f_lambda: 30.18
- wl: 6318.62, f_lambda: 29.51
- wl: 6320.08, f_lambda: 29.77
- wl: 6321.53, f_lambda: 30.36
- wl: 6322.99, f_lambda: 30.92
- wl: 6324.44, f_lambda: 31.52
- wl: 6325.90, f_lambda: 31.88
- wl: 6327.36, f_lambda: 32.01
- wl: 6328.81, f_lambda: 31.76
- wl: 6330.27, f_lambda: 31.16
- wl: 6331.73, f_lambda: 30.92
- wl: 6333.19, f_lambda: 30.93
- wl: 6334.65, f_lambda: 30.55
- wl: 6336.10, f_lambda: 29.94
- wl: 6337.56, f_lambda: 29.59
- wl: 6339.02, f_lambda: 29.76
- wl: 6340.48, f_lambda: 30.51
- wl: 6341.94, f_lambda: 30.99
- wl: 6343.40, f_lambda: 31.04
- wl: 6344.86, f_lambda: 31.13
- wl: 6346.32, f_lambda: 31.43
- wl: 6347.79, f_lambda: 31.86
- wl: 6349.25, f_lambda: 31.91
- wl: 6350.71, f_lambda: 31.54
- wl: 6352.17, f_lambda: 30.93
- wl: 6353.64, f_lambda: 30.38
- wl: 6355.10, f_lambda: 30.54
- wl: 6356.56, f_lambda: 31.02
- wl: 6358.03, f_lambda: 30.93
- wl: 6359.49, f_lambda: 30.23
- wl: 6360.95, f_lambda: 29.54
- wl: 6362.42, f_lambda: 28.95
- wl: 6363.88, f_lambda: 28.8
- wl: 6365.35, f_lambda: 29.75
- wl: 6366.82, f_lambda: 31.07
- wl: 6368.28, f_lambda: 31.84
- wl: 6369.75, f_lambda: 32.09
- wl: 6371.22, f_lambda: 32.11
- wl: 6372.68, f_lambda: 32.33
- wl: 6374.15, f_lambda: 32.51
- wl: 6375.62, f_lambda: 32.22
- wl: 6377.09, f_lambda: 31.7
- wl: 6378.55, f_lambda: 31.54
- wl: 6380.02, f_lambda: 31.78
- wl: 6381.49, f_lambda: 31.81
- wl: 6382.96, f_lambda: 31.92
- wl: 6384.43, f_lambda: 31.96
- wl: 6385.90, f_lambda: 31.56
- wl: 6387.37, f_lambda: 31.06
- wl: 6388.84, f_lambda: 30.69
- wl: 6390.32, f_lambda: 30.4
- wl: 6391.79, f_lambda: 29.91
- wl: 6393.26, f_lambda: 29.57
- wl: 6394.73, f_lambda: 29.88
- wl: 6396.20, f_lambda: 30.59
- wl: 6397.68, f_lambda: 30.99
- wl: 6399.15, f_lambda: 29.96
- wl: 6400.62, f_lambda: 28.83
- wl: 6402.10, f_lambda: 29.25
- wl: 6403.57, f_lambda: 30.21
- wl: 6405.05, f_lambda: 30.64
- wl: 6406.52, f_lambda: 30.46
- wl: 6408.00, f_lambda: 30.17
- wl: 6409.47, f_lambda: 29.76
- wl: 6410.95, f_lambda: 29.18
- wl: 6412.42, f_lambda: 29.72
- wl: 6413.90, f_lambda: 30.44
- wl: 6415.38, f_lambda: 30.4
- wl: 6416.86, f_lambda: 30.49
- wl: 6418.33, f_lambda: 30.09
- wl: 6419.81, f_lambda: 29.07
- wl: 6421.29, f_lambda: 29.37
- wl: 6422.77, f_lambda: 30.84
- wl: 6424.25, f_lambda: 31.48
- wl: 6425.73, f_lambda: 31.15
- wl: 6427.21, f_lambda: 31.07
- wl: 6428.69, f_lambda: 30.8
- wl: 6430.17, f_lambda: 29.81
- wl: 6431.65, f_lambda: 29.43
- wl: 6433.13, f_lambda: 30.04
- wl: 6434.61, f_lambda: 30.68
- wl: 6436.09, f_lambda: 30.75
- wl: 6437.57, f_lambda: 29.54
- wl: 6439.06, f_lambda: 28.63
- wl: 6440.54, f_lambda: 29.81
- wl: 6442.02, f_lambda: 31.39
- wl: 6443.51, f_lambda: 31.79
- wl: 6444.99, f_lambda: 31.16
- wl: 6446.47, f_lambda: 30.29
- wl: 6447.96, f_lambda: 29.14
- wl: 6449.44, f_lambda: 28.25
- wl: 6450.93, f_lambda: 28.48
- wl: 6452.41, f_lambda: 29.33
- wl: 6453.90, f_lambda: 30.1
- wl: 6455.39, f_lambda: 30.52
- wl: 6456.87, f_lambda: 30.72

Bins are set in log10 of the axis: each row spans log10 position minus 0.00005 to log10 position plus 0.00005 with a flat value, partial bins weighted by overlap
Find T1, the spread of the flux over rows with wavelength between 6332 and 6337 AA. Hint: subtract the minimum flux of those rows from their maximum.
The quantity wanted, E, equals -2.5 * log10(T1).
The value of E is 0.0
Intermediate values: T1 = 1.0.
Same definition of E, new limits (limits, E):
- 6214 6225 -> -0.6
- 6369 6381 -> 0.0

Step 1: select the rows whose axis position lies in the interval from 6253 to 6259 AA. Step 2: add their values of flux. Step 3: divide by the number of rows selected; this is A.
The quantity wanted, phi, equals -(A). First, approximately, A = 29.7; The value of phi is -29.7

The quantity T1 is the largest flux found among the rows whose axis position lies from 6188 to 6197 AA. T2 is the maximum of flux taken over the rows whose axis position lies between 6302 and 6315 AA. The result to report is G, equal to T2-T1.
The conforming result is 1.2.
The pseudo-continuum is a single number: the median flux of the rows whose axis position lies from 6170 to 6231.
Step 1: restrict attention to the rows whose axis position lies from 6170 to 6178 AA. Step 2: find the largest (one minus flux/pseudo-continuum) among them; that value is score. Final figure 0.030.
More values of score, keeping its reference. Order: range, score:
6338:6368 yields 0.066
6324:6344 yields 0.041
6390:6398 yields 0.041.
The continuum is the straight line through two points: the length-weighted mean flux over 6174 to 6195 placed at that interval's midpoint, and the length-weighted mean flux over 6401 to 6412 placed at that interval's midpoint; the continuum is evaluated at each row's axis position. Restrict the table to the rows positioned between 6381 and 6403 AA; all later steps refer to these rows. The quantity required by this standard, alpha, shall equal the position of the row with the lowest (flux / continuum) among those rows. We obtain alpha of 6400.62 AA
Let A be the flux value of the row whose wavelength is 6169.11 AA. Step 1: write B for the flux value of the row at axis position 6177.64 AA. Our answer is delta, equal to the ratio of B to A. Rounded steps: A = 28.98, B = 31.15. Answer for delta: 1.07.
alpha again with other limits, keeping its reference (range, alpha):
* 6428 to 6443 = 6439.06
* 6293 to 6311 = 6301.19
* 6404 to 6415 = 6410.95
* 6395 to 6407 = 6400.62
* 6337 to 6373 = 6363.88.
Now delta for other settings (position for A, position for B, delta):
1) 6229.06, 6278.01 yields 1.06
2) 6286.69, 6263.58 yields 0.97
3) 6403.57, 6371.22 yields 1.06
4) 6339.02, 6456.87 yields 1.03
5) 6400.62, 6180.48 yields 1.09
